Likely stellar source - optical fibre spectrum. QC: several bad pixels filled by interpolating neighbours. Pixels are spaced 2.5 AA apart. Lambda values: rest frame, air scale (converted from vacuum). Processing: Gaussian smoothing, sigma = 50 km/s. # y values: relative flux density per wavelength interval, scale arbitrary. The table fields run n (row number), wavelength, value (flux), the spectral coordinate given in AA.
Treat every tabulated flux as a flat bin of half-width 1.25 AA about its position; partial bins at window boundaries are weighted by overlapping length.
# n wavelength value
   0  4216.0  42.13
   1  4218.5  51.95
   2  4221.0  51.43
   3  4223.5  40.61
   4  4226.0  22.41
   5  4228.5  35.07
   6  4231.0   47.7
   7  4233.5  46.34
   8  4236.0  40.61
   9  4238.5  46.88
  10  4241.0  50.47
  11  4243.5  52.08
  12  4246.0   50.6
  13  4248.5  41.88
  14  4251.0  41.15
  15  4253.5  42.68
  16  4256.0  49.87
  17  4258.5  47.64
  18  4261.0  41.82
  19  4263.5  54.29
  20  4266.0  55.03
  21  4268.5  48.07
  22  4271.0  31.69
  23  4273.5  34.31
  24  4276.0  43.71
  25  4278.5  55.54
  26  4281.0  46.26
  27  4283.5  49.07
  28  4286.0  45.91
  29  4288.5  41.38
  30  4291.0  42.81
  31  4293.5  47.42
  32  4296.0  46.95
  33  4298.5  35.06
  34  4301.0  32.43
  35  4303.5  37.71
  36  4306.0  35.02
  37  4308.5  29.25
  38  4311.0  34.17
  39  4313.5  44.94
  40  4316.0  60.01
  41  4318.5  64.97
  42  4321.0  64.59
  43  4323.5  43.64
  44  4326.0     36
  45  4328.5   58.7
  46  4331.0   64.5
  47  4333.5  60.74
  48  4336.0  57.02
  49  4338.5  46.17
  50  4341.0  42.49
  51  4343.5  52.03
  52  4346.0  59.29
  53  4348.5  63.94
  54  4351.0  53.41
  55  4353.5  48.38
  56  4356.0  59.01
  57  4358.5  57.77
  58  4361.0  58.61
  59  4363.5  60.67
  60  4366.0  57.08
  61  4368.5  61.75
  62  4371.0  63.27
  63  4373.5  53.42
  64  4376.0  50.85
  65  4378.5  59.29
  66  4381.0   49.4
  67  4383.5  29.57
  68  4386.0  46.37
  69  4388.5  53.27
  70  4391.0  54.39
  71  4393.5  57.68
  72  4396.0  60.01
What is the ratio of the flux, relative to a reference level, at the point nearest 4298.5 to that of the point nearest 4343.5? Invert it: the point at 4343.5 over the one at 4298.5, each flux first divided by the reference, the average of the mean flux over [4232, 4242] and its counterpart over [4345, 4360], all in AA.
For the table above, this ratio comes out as 1.48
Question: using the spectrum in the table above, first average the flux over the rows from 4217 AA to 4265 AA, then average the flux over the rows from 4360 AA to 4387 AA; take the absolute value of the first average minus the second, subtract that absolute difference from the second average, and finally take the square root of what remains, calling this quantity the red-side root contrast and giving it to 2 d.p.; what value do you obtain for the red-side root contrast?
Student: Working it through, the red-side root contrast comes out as 6.71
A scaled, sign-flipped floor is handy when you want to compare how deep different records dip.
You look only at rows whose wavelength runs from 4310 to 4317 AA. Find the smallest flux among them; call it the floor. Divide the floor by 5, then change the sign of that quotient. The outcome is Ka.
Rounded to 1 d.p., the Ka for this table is -6.8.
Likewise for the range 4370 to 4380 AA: -10.2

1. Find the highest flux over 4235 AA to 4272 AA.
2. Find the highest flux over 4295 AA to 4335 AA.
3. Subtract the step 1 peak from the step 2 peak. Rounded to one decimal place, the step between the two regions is 9.9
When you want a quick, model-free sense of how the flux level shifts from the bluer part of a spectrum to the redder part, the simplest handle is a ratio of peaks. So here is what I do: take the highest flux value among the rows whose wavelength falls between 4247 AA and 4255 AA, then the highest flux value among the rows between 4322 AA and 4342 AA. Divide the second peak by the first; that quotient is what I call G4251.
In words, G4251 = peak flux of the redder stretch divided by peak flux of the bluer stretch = 1.5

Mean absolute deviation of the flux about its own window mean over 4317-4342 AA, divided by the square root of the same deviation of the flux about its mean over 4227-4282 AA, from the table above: 4.1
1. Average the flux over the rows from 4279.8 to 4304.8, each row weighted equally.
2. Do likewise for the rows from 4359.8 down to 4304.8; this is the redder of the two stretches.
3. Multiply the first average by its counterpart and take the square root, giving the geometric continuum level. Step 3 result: 46.8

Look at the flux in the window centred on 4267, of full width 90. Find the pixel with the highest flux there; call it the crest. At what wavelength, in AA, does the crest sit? 4278.5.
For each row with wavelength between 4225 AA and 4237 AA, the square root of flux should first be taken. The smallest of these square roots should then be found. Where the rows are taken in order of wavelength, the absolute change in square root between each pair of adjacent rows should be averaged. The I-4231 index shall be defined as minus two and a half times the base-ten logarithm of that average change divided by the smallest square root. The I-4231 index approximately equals 2.1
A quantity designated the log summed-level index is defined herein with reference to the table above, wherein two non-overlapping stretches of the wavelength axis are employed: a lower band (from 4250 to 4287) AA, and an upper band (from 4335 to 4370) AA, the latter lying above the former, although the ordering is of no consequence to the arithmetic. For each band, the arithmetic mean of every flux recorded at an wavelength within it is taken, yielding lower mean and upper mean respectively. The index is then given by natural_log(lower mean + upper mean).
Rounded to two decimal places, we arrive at 4.62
